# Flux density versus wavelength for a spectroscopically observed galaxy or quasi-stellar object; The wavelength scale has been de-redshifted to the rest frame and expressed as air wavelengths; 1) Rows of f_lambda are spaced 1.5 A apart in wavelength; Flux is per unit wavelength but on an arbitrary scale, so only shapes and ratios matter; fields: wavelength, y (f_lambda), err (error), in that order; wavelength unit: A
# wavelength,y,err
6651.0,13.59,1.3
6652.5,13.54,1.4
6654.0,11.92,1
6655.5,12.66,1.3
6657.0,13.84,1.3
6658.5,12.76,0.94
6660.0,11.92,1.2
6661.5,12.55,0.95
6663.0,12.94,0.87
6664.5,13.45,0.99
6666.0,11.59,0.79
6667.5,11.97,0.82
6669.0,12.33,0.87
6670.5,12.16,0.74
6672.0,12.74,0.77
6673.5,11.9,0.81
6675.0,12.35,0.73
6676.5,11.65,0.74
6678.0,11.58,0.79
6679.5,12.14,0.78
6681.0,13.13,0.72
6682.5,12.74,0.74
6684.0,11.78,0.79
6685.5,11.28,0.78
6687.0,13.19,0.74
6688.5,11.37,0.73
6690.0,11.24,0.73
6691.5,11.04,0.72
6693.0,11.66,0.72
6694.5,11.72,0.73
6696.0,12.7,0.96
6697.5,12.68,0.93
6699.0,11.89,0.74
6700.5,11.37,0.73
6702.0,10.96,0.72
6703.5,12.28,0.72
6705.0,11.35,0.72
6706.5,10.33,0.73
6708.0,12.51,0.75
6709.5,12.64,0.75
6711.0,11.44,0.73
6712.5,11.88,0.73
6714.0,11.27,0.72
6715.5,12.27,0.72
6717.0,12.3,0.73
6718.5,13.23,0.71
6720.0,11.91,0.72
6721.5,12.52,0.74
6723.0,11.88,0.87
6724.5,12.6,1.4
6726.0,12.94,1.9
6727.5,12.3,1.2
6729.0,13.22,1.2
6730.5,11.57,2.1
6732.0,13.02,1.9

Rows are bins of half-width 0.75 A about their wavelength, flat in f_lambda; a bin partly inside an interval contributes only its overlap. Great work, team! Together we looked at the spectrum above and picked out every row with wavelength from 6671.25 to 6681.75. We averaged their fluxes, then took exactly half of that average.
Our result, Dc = 6.11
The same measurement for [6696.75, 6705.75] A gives 5.88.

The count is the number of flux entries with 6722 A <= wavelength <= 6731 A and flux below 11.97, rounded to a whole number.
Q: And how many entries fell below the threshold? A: 2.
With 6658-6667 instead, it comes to 2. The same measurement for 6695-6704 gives 3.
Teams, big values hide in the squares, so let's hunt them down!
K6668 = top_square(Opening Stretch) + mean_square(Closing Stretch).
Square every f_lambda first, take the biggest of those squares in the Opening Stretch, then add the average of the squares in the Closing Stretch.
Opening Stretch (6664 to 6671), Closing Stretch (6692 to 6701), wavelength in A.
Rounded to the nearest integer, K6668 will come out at 325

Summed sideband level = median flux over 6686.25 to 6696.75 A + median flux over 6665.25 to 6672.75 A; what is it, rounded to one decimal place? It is 23.8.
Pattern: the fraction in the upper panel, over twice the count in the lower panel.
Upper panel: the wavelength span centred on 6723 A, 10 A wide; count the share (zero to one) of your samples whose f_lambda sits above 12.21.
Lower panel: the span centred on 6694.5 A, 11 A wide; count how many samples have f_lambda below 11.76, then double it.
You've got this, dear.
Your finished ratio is 0.089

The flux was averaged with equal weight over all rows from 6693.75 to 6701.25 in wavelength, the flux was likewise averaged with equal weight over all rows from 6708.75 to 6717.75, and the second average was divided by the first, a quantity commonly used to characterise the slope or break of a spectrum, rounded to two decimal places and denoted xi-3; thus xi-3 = 0.99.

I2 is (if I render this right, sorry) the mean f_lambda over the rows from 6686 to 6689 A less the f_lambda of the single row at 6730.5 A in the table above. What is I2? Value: 0.7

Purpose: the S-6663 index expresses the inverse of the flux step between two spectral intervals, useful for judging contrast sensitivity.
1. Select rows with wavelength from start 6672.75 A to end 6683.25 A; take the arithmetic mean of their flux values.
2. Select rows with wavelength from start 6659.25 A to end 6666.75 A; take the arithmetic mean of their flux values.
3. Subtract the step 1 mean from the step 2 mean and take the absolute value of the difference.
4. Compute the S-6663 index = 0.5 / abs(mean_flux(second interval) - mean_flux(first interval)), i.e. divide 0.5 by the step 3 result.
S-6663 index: 1.8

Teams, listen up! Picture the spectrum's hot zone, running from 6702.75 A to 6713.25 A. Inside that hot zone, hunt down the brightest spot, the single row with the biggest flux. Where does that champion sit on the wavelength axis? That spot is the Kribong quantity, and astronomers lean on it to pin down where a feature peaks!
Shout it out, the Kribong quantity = 6709.5 A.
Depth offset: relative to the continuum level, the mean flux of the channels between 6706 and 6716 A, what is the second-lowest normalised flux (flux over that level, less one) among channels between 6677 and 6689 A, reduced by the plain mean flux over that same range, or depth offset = -12.2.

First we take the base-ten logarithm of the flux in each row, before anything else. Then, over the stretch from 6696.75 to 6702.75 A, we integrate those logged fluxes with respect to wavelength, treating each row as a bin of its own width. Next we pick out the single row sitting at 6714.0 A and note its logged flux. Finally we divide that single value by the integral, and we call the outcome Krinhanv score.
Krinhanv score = 0.164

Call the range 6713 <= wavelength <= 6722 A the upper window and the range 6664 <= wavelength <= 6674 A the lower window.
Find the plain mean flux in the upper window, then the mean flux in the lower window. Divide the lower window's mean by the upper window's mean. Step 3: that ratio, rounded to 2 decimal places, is 1.00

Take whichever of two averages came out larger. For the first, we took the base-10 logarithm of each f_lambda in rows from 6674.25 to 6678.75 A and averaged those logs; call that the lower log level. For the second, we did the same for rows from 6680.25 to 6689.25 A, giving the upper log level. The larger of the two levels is 1.09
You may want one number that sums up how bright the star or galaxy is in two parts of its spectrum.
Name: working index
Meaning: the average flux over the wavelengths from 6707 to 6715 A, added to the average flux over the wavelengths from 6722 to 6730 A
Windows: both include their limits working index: 24.5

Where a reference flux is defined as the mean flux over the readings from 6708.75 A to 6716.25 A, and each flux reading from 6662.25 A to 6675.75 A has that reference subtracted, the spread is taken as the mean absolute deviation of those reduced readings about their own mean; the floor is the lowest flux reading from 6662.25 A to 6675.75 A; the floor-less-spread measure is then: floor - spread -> 11.1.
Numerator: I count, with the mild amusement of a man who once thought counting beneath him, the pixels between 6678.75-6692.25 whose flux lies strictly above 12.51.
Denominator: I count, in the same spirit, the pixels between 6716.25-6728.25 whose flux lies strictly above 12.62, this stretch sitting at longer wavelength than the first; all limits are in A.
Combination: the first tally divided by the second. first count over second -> 1.50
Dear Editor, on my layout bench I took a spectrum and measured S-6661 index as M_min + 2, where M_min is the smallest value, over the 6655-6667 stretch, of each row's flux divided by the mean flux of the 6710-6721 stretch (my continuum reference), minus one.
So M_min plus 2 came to 1.96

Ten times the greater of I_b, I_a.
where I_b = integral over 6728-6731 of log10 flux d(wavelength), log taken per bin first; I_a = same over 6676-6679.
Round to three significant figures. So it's 32.8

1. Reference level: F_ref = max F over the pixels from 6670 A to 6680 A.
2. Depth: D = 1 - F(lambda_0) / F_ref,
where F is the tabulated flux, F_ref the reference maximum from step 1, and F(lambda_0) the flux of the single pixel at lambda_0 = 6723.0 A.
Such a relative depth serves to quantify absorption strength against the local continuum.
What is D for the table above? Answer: 0.068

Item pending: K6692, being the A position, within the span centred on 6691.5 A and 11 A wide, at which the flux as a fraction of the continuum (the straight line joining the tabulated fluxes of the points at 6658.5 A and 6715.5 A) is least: 6691.5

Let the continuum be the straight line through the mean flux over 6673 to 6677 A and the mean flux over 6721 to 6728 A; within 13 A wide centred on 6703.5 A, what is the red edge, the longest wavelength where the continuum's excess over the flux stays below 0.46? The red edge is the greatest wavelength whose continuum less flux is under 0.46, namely 6709.5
